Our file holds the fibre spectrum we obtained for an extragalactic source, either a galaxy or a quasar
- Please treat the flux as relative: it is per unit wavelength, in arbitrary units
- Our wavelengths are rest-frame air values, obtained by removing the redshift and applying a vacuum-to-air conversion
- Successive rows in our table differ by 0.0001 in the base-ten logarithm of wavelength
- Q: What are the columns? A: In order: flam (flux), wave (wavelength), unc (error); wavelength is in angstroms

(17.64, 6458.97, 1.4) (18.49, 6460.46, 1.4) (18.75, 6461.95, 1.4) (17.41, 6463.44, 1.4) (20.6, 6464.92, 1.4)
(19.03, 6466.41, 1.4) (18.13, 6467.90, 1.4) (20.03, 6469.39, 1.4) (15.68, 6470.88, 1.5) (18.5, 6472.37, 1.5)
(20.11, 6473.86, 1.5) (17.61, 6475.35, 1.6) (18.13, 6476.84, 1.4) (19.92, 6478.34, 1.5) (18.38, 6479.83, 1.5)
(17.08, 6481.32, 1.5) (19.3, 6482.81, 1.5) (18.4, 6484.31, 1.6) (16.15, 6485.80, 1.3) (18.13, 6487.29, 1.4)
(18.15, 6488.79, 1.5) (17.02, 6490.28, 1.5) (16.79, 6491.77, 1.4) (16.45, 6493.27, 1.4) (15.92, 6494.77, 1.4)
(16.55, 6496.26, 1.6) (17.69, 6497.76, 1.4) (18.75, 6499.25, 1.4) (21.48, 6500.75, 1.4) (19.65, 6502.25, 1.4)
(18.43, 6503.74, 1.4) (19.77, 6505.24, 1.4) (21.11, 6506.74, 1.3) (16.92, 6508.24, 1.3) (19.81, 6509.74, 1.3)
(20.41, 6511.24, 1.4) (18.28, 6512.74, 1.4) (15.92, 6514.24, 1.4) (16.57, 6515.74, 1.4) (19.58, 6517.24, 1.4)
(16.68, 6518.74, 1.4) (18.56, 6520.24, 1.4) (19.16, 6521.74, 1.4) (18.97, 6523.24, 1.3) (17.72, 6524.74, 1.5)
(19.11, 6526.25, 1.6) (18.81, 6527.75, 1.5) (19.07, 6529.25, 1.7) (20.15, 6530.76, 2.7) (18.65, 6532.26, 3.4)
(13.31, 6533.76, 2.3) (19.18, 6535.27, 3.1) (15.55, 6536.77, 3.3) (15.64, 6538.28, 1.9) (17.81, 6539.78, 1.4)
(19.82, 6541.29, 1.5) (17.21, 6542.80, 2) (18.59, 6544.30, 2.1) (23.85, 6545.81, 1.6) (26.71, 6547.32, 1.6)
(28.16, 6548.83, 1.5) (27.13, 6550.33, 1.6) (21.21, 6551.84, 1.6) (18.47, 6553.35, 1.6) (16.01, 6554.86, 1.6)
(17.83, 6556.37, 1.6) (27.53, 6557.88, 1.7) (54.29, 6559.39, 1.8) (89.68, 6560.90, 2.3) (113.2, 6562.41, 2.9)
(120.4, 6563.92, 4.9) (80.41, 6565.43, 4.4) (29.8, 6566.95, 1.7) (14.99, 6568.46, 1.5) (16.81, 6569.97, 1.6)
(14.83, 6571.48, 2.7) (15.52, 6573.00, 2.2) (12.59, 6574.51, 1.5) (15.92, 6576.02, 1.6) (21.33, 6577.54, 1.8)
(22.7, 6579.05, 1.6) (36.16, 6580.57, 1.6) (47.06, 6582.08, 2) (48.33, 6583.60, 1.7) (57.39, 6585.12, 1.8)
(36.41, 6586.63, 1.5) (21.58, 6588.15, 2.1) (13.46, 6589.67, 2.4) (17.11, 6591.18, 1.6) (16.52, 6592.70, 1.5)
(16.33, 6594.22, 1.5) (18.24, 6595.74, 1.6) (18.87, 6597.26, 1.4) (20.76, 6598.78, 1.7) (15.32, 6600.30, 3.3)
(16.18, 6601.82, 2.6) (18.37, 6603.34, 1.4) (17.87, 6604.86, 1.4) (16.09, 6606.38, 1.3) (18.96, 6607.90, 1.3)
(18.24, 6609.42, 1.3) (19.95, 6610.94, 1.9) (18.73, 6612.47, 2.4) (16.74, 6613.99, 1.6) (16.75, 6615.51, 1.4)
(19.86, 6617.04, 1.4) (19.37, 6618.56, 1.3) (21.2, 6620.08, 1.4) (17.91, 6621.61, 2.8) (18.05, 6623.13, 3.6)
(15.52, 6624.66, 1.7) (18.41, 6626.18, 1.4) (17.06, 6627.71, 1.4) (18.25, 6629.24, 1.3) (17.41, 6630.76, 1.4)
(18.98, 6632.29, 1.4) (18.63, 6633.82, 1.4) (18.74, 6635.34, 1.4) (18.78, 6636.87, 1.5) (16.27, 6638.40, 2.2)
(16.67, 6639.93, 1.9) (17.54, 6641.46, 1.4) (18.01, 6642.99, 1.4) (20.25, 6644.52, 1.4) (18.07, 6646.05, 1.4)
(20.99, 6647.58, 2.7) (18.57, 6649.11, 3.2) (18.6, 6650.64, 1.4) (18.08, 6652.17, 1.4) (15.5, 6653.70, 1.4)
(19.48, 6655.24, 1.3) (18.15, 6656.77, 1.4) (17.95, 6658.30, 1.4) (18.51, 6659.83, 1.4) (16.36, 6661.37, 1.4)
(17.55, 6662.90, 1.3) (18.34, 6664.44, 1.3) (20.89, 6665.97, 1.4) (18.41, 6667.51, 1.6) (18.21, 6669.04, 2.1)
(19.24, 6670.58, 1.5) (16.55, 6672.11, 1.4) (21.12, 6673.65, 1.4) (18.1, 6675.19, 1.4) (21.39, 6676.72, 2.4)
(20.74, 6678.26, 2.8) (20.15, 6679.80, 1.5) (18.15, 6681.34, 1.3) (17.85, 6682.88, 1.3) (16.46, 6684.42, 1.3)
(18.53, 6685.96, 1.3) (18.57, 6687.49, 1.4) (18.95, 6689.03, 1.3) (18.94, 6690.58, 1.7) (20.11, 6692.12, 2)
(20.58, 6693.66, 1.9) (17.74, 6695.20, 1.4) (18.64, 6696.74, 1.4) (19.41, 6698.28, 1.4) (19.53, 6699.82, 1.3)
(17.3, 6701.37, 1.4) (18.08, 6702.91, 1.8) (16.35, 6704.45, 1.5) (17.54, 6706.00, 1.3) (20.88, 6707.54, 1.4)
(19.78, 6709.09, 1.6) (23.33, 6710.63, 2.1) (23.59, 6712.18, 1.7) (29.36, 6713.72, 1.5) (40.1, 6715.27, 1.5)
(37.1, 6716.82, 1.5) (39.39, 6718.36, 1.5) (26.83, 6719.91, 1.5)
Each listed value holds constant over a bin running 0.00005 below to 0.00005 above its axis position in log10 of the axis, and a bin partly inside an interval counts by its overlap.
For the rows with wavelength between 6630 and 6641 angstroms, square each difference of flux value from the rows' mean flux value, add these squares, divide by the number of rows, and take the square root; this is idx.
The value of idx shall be 1.0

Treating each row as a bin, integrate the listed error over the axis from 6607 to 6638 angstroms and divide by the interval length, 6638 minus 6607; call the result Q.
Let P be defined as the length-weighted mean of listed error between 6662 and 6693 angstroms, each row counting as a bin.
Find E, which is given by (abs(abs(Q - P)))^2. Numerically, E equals 0.007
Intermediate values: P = 1.59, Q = 1.67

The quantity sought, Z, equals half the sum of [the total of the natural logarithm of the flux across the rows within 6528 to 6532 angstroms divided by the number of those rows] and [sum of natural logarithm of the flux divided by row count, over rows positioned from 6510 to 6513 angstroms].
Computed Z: 2.97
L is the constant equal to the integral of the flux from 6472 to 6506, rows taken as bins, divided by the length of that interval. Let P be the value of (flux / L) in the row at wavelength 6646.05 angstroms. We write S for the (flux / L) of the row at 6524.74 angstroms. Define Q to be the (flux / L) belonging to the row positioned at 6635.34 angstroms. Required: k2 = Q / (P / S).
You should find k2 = 1.0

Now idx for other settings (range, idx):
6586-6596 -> 7.1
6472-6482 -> 1.0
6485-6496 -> 0.8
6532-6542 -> 2.2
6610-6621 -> 1.6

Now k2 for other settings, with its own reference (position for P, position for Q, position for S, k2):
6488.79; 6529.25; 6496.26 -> 1.0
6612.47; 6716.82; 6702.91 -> 2.0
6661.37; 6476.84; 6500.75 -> 1.3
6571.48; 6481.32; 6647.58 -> 1.3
